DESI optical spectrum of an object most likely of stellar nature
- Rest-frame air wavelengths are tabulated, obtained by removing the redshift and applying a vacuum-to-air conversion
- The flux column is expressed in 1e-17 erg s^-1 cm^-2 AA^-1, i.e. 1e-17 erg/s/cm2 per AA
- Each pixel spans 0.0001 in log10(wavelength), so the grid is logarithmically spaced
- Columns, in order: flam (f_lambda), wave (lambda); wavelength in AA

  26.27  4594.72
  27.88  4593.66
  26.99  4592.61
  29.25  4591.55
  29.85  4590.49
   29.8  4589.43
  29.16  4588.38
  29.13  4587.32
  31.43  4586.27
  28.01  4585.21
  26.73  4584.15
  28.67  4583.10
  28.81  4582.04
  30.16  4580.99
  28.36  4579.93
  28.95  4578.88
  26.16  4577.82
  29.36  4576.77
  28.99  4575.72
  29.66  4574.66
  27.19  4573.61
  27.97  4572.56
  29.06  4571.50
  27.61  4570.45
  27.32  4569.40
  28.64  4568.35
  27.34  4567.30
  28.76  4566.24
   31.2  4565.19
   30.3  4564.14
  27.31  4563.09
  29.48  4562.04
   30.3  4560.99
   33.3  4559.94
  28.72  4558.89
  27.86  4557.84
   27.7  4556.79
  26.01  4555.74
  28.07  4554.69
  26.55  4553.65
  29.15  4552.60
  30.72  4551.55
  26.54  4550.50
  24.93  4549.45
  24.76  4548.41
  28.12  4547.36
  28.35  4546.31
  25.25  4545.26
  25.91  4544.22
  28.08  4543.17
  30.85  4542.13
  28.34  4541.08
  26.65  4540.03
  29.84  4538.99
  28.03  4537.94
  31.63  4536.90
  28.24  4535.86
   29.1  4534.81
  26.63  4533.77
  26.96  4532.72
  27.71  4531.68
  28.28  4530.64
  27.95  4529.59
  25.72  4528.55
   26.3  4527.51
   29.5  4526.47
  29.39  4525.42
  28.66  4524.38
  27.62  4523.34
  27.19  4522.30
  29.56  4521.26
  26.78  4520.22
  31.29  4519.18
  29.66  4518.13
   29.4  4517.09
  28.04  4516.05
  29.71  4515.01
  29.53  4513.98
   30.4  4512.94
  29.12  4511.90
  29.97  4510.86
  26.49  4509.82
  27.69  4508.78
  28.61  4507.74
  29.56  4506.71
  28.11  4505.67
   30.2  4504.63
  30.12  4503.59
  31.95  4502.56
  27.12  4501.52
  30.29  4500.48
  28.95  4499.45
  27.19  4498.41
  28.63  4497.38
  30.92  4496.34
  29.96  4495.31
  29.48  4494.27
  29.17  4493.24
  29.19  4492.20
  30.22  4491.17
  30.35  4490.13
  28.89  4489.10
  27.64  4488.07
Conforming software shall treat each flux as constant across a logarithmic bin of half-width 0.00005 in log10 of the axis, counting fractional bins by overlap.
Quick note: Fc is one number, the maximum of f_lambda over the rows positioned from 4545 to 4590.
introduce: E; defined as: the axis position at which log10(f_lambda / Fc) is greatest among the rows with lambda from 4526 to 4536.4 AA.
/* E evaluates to 4526.47 AA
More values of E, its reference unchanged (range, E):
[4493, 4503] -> 4502.56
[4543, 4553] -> 4551.55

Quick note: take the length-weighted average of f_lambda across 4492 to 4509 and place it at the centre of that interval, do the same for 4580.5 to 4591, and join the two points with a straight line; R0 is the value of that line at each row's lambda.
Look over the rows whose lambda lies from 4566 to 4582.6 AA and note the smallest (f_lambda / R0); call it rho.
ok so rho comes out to 0.896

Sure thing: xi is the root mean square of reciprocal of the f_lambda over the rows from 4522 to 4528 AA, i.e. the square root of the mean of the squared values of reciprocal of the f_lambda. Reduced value 0.0357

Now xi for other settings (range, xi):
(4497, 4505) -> 0.0343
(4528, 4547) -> 0.0359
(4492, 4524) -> 0.0345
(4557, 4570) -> 0.0344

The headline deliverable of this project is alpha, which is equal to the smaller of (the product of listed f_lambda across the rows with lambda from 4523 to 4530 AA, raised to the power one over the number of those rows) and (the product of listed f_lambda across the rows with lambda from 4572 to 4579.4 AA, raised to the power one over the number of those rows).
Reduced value 27.8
